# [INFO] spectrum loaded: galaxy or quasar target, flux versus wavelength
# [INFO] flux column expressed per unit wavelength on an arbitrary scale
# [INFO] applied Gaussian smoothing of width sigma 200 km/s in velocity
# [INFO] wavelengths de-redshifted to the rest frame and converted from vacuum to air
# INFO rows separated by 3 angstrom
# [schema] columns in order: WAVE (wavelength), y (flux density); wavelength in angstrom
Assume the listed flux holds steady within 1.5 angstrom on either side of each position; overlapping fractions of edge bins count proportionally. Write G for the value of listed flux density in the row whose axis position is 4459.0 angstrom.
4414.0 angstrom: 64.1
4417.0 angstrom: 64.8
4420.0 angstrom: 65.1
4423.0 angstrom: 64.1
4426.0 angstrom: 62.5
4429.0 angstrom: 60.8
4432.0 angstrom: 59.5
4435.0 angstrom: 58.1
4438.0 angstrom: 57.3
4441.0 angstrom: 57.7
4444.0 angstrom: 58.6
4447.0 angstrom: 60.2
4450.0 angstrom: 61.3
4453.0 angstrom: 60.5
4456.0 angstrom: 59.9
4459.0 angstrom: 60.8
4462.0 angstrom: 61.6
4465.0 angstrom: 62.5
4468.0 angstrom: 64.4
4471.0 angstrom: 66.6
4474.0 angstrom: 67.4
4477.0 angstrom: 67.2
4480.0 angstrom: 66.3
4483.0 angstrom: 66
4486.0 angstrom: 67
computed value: 60.8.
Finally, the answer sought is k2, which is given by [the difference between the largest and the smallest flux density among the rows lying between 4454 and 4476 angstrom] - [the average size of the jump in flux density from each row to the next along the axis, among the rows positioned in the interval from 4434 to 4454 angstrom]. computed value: 6.6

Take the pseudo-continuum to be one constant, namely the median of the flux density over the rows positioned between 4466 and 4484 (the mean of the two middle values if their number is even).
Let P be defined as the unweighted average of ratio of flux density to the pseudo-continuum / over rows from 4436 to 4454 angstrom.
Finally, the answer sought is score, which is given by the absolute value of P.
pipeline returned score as 0.89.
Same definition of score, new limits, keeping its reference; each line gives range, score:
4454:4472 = 0.94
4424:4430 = 0.93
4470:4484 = 1.00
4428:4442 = 0.88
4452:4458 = 0.91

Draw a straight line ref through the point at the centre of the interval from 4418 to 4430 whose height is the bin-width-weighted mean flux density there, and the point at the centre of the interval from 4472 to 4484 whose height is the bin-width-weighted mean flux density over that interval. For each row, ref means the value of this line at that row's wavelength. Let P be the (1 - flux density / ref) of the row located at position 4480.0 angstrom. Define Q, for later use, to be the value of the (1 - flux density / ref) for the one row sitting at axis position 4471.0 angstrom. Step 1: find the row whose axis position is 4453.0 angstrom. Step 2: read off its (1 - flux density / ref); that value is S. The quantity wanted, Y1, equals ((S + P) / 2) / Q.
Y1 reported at -8.9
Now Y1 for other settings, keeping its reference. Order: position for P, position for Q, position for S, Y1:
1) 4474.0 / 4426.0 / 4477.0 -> -0.7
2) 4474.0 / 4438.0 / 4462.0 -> 0.2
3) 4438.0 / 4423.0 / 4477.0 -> -3.6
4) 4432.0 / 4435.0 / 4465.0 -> 0.6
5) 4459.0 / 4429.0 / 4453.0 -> 1.6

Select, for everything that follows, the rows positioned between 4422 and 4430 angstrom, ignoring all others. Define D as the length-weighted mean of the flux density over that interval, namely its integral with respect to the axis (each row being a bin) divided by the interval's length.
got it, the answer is 62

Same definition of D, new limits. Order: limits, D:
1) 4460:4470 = 63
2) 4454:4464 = 61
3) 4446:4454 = 61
